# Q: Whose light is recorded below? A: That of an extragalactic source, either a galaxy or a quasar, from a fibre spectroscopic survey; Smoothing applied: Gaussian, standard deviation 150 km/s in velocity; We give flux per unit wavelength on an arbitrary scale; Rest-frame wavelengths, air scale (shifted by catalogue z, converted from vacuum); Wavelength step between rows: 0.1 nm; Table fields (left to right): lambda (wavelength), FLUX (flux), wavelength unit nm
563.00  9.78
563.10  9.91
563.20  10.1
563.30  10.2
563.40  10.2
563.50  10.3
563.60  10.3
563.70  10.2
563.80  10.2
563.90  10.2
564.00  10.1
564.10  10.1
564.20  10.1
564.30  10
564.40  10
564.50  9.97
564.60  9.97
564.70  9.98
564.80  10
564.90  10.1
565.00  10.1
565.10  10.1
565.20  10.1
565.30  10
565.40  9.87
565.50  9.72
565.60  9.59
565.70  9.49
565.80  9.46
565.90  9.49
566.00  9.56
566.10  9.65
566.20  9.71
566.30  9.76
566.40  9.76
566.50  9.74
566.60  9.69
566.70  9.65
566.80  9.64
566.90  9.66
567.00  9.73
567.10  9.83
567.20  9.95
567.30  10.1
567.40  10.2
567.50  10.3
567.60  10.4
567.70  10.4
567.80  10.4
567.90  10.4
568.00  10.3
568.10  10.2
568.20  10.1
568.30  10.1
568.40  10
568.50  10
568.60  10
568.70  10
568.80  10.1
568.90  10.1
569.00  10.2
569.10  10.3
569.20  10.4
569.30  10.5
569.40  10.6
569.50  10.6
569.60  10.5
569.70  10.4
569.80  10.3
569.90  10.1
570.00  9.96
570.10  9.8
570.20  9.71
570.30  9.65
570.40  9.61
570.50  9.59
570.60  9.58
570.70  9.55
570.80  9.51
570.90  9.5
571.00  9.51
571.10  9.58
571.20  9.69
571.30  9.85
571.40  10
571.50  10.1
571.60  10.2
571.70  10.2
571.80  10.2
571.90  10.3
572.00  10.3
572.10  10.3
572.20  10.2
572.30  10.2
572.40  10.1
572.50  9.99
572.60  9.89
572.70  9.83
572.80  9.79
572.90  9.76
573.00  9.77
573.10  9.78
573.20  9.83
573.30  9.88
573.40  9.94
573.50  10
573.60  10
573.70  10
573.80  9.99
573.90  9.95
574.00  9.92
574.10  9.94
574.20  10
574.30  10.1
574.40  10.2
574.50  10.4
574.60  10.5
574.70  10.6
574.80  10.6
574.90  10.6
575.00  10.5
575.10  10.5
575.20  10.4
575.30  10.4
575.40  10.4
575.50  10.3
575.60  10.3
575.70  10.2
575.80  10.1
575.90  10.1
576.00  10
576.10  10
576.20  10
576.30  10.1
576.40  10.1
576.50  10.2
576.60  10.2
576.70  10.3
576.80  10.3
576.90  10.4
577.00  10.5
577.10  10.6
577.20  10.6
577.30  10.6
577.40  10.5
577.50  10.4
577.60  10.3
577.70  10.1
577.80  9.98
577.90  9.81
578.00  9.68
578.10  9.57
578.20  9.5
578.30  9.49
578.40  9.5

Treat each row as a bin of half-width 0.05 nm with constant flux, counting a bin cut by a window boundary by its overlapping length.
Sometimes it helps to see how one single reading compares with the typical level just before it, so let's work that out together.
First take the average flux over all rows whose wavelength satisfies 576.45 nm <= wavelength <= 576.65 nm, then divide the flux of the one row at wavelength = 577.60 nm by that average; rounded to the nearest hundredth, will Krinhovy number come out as 1.01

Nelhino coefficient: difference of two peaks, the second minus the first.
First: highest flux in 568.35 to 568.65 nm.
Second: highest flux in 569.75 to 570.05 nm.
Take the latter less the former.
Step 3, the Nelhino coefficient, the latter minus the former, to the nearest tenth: 0.3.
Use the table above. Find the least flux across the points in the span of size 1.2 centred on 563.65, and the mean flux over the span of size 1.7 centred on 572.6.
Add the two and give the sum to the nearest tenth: 19.9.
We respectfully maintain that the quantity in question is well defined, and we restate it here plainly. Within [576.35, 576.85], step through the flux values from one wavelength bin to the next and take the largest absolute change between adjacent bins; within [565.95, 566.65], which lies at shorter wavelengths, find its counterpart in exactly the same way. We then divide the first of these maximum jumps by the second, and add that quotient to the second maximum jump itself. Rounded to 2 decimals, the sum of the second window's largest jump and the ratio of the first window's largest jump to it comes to 1.20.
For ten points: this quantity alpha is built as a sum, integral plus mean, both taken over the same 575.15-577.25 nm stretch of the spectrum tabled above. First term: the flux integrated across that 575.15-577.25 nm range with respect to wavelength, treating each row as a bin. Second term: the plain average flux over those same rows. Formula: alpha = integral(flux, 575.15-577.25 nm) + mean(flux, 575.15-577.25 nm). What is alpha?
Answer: 32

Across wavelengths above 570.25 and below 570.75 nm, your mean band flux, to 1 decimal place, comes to 9.6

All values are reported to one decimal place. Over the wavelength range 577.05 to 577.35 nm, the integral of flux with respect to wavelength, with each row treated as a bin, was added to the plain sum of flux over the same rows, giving 35.0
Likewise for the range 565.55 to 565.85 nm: 31.4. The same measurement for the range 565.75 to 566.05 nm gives 31.4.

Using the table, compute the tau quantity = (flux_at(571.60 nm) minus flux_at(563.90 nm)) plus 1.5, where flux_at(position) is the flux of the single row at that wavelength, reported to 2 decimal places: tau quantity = 1.50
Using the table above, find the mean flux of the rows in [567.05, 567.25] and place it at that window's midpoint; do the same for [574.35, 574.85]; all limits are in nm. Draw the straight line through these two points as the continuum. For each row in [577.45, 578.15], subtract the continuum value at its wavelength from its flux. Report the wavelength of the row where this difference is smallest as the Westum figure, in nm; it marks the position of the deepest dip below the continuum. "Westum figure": 578.10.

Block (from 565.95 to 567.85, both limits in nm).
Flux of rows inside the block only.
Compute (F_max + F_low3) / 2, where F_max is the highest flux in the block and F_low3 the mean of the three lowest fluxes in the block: 10.01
